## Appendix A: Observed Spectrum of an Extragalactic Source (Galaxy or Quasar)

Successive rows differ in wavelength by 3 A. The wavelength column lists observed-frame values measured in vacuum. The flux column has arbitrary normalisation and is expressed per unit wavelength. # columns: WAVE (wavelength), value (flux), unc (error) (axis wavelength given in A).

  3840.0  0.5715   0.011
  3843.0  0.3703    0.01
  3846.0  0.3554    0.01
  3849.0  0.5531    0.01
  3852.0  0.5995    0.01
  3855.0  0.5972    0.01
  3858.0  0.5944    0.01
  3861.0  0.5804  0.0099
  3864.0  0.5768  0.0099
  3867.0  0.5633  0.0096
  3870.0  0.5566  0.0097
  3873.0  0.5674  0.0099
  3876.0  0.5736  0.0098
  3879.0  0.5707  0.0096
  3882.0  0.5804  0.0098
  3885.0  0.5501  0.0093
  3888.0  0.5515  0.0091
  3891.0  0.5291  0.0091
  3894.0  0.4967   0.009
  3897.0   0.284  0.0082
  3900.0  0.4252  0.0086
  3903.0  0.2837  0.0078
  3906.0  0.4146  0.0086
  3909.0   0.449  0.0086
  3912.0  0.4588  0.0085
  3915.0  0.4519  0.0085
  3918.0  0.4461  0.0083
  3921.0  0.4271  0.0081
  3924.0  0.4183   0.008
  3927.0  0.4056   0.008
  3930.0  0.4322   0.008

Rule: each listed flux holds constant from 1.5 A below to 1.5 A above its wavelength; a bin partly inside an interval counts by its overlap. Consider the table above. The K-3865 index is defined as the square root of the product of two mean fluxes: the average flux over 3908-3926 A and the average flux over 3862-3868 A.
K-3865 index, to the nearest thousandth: 0.502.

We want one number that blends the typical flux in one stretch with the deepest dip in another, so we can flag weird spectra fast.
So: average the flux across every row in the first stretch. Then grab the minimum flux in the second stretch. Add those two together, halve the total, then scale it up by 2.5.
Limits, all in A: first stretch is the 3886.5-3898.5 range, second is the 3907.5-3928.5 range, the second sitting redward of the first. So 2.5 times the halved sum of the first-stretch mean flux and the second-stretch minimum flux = 1.09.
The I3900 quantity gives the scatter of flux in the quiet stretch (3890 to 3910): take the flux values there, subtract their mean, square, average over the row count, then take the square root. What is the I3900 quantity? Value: 0.089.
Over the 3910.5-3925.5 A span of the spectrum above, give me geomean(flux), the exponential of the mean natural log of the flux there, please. 0.440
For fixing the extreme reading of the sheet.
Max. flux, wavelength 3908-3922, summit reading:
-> 0.4588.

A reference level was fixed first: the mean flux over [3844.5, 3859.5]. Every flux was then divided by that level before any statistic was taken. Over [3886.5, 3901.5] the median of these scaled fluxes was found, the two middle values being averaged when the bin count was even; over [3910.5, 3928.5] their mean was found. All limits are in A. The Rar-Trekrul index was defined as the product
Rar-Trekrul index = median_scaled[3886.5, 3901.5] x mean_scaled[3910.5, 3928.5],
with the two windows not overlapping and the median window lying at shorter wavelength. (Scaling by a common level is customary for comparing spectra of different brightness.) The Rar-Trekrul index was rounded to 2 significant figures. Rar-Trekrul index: 0.74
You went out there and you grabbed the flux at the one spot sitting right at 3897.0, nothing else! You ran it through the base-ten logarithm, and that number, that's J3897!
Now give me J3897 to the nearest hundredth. -0.55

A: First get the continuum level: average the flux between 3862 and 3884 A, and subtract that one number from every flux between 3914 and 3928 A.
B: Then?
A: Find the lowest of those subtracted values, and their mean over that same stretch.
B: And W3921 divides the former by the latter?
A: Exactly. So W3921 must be 1.2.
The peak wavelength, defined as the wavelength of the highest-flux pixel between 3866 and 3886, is 3882.0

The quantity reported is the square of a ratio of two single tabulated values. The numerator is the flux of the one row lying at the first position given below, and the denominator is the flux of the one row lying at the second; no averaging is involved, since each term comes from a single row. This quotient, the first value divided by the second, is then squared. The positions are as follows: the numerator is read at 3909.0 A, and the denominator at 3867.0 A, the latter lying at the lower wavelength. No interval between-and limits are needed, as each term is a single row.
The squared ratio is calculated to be 0.6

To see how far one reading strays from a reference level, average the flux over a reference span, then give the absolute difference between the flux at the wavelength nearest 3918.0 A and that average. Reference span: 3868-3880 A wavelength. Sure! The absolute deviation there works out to 0.121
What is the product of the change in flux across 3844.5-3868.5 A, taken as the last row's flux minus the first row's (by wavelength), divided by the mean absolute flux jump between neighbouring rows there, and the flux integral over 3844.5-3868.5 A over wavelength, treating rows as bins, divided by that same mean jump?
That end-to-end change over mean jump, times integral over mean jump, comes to 1719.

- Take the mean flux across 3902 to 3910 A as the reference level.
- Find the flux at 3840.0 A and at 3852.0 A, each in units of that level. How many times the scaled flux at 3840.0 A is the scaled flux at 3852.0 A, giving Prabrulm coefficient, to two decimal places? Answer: 1.05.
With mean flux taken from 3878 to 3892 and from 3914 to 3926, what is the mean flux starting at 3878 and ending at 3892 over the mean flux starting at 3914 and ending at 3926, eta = 1.28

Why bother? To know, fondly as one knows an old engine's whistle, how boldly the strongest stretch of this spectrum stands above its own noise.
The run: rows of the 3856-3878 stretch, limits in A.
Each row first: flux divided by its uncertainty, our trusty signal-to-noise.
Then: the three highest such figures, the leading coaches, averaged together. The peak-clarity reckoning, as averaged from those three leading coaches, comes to 58.9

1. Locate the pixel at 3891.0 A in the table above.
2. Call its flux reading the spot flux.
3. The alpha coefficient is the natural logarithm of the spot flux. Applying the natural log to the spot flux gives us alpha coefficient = -0.64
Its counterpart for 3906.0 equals -0.88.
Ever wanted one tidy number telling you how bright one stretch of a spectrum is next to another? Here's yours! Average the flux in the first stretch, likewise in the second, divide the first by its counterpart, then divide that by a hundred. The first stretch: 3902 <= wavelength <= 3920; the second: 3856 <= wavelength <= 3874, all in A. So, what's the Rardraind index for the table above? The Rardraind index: 0.0073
